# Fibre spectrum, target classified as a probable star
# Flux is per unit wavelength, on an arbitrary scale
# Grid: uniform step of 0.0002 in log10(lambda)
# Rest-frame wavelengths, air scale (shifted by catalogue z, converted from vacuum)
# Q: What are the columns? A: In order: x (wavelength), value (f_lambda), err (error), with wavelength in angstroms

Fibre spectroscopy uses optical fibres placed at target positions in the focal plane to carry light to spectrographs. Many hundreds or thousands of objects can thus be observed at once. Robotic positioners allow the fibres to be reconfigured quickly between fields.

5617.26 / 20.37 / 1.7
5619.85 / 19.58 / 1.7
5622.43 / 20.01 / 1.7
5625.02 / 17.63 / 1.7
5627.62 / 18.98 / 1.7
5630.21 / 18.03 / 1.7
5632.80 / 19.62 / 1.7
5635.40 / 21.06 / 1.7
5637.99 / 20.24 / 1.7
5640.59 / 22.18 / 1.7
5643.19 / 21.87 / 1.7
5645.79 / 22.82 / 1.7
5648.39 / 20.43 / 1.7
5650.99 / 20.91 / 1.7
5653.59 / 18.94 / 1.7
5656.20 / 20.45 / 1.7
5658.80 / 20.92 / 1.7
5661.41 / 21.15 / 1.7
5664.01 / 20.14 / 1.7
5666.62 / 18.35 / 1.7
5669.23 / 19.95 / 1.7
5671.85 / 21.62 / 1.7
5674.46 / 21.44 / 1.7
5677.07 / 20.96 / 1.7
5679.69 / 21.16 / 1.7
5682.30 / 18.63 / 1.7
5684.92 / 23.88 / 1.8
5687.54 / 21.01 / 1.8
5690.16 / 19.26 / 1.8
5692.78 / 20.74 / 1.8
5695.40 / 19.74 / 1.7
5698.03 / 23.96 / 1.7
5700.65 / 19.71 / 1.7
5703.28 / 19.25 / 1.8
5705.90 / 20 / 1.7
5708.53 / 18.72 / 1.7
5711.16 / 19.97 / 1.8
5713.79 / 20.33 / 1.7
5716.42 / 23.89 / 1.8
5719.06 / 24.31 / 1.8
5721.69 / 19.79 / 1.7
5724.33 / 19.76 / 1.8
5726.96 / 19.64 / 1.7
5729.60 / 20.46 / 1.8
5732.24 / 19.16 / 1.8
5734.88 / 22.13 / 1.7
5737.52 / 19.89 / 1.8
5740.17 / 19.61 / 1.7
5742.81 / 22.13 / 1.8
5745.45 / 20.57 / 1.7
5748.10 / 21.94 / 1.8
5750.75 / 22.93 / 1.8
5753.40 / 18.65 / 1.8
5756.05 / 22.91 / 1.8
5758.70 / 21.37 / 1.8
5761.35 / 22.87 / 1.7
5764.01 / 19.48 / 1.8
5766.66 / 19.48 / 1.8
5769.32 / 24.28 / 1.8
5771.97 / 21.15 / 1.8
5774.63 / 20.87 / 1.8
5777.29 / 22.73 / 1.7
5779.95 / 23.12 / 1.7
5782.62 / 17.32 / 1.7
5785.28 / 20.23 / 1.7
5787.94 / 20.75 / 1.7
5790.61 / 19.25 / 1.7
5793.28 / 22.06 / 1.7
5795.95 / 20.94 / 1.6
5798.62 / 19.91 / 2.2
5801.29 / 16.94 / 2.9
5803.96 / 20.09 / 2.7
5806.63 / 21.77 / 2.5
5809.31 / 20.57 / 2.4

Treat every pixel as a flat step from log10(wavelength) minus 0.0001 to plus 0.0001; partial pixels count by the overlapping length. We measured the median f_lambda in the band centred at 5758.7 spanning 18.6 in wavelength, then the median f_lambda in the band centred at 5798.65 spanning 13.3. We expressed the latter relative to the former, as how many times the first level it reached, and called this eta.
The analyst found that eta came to 0.94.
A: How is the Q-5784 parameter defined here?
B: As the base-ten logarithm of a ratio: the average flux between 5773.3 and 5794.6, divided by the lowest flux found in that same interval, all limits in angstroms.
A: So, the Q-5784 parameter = 0.079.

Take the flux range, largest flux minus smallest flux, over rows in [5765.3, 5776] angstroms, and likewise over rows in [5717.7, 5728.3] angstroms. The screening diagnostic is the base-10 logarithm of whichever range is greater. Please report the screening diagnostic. 0.68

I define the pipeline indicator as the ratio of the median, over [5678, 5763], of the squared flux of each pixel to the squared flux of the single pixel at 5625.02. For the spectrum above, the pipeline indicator 1.34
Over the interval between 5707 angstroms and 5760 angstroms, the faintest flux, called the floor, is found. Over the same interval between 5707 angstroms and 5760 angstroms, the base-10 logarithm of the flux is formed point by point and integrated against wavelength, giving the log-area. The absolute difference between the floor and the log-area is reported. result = 51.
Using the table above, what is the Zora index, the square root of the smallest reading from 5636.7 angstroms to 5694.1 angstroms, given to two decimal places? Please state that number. 4.28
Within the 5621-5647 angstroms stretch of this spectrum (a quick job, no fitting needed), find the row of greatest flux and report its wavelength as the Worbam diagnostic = 5645.79 angstroms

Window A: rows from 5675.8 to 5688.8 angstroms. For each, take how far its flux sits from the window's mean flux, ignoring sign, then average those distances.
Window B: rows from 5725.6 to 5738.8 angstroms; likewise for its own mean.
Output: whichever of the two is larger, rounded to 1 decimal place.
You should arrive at 1.1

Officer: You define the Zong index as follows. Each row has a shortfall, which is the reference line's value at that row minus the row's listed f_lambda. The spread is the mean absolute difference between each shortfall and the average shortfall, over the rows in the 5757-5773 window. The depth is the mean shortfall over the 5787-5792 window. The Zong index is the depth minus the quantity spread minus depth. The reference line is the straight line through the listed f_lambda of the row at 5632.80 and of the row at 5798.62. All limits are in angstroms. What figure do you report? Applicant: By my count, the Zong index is -1.6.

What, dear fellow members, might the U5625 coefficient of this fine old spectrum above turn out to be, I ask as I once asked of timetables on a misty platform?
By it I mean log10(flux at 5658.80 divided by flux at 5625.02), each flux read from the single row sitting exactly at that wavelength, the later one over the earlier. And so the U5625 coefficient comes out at 0.07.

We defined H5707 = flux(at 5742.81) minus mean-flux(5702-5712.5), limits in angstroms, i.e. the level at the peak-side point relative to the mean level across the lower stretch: 2.6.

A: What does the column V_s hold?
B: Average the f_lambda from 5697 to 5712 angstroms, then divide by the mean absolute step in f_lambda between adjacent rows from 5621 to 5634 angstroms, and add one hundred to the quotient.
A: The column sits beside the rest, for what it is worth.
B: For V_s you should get 113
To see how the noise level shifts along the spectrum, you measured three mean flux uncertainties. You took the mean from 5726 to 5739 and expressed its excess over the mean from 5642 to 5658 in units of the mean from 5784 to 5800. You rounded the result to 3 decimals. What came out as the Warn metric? 0.034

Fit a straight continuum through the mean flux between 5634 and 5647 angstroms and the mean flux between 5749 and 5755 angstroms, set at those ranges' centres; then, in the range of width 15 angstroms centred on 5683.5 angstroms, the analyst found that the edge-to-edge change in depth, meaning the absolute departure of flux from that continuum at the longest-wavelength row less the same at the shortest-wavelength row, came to 1.6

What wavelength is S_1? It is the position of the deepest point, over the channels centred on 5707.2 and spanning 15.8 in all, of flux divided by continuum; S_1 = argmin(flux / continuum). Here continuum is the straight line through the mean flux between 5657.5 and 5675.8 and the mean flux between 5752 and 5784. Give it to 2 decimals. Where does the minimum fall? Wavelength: 5708.53 angstroms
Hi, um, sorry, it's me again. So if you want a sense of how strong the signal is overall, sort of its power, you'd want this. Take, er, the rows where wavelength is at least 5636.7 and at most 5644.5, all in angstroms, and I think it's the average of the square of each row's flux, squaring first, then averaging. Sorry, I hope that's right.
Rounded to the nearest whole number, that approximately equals 460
